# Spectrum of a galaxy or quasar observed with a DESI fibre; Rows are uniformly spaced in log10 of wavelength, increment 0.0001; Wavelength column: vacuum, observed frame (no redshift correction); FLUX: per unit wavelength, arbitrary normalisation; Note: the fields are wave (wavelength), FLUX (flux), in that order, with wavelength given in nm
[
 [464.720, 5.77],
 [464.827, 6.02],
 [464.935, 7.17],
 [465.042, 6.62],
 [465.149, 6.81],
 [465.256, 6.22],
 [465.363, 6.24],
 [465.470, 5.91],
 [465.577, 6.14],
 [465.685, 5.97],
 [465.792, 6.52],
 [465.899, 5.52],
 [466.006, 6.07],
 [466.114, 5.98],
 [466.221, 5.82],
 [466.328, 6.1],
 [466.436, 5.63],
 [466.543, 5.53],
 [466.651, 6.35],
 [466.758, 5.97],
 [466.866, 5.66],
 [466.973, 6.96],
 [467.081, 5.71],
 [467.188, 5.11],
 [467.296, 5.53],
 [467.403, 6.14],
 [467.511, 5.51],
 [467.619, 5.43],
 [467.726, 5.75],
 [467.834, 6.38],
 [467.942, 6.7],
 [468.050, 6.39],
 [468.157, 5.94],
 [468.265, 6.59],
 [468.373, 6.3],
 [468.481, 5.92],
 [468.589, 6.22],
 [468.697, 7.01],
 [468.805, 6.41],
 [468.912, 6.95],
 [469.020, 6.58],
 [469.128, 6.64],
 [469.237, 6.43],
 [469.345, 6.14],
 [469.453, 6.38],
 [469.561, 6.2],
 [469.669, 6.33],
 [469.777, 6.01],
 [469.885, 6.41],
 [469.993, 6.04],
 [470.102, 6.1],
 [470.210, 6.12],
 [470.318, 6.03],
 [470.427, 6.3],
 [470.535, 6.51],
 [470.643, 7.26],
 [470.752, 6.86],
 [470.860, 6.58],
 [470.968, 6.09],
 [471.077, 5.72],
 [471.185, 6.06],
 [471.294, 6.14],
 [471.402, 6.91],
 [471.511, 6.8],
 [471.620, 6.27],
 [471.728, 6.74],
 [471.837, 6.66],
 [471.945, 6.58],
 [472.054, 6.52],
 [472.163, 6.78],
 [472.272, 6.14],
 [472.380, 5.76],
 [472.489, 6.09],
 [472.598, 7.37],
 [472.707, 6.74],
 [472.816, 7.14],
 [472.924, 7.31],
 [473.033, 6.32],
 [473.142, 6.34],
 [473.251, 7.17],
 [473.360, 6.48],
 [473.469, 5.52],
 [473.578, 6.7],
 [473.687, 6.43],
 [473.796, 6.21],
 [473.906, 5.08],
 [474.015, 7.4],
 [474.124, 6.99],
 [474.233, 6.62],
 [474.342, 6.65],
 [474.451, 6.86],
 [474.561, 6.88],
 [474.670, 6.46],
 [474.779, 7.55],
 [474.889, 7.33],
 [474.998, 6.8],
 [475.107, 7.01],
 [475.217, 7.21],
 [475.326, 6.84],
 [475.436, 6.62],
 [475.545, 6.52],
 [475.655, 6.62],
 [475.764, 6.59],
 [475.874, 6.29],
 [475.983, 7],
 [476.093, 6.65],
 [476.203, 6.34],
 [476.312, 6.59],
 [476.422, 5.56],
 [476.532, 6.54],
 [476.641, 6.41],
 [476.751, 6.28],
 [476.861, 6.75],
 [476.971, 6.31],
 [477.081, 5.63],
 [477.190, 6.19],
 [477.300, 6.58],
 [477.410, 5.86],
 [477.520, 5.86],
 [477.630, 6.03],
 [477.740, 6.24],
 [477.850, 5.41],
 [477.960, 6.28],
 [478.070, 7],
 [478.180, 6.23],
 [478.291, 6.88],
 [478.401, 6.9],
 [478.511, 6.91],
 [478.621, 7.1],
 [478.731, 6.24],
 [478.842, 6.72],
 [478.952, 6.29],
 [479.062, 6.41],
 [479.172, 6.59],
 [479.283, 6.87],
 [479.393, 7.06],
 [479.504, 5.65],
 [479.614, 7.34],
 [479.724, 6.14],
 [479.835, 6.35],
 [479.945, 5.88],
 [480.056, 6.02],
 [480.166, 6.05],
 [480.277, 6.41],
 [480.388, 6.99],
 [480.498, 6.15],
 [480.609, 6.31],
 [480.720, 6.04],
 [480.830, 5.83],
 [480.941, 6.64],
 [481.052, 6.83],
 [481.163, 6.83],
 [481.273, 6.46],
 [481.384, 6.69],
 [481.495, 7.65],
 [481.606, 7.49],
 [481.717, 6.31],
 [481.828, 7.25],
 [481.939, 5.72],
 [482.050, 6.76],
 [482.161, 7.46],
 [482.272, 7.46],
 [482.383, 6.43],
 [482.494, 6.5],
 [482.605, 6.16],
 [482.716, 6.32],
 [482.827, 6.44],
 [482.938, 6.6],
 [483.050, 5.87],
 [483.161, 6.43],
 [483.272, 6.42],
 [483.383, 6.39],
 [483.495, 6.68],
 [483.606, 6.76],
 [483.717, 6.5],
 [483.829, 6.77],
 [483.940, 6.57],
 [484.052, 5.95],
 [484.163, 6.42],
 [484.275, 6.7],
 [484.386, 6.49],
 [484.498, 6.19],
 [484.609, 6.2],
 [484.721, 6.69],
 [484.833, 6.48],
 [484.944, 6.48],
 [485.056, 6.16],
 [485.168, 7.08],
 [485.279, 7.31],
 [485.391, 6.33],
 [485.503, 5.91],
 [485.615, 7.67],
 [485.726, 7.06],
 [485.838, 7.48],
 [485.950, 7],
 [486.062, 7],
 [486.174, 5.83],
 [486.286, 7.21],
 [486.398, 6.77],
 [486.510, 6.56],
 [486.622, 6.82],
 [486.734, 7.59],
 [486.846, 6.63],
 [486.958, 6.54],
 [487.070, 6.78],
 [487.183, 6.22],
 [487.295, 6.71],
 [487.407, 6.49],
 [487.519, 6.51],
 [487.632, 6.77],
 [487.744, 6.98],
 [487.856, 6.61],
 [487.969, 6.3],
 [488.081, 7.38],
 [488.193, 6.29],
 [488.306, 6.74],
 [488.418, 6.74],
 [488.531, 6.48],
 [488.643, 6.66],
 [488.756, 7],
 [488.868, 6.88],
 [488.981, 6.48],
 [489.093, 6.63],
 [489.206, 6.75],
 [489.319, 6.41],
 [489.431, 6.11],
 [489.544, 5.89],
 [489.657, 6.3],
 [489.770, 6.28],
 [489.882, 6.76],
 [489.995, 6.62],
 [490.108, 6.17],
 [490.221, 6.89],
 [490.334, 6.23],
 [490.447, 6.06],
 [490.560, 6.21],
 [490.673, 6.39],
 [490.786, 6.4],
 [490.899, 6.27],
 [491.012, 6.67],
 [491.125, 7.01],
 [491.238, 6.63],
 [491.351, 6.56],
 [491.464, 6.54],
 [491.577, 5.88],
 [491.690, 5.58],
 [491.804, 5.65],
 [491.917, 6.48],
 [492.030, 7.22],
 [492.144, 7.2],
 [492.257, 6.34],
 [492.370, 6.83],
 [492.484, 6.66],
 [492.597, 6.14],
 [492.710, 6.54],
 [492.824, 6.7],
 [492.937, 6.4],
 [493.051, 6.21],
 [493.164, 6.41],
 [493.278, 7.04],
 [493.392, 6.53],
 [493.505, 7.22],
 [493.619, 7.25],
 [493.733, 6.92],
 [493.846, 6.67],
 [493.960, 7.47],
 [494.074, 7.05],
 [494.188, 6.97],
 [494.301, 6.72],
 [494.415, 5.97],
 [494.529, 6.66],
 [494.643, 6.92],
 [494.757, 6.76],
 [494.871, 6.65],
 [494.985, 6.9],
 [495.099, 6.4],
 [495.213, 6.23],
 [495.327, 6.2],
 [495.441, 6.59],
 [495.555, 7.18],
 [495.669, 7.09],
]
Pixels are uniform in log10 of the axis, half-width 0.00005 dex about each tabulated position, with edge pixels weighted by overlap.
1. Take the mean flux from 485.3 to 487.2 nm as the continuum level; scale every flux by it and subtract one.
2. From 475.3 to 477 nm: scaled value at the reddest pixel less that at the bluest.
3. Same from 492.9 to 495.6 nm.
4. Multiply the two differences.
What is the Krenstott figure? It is -0.009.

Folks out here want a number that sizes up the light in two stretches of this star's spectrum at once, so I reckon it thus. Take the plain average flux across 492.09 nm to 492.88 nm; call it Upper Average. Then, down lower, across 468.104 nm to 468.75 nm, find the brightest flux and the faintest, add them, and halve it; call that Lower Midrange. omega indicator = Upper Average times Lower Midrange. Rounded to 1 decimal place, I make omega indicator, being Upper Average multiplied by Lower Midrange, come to 42.9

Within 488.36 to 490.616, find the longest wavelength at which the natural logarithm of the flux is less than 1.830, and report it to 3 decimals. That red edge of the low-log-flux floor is 490.560 nm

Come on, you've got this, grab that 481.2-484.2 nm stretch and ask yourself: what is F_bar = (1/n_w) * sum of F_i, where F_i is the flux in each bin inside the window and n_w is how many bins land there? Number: 6.61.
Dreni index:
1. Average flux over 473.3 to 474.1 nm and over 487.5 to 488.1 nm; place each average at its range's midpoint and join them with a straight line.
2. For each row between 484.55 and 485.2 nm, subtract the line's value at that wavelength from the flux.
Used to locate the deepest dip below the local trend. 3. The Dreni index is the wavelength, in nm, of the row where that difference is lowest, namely 485.056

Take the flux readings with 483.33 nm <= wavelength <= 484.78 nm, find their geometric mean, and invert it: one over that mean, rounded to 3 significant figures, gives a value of 0.154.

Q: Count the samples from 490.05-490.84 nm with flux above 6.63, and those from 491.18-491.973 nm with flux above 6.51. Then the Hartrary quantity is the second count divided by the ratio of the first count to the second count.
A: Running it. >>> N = 9.0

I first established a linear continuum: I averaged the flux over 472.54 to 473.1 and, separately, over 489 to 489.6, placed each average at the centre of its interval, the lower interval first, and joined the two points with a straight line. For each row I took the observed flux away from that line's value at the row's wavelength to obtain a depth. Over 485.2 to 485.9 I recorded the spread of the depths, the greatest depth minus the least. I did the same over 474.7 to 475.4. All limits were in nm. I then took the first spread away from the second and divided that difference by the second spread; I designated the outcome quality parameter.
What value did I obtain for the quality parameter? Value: -1.38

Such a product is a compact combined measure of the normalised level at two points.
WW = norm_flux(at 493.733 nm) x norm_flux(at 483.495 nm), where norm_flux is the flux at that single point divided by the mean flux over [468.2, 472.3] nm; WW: 1.12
